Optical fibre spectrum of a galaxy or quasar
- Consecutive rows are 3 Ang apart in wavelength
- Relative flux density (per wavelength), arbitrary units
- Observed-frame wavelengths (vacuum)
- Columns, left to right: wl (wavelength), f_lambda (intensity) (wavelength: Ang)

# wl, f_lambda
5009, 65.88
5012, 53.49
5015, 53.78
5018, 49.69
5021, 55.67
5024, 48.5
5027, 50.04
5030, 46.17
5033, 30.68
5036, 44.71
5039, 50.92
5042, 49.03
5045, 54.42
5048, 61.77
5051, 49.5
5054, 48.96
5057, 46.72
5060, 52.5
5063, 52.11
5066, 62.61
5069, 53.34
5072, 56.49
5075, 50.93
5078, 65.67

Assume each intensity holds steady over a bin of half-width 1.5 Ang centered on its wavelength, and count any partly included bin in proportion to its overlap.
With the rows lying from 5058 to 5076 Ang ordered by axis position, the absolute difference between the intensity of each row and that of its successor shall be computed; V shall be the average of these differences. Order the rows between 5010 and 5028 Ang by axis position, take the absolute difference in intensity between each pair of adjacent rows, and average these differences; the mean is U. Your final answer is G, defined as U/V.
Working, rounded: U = 3.8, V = 5.8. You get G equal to 0.7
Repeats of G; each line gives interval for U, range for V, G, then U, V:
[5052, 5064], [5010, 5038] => 0.4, 2.8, 6.6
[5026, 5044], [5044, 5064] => 1.7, 8.3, 4.8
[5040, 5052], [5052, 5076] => 1.6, 8.3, 5.3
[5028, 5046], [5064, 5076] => 1.4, 8.6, 6.0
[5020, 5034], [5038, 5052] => 1.0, 7.0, 6.7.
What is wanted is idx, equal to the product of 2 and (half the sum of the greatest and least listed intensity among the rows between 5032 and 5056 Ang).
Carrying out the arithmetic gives 92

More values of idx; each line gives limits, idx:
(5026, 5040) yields 82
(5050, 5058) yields 96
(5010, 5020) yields 103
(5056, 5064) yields 99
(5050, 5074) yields 109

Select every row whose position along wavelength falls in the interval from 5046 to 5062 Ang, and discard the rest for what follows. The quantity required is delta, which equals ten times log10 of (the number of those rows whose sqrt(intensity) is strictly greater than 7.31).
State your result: 0.0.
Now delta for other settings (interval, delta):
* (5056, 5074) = 3.0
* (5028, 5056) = 3.0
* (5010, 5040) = 4.8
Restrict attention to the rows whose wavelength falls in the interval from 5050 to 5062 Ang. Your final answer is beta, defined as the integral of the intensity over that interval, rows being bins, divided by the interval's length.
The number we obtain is 50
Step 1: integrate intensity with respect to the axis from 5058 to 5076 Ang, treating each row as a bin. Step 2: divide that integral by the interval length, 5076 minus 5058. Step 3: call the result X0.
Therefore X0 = 54.5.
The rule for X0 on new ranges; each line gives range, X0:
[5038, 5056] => 52.3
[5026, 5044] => 45.4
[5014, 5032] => 50.0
